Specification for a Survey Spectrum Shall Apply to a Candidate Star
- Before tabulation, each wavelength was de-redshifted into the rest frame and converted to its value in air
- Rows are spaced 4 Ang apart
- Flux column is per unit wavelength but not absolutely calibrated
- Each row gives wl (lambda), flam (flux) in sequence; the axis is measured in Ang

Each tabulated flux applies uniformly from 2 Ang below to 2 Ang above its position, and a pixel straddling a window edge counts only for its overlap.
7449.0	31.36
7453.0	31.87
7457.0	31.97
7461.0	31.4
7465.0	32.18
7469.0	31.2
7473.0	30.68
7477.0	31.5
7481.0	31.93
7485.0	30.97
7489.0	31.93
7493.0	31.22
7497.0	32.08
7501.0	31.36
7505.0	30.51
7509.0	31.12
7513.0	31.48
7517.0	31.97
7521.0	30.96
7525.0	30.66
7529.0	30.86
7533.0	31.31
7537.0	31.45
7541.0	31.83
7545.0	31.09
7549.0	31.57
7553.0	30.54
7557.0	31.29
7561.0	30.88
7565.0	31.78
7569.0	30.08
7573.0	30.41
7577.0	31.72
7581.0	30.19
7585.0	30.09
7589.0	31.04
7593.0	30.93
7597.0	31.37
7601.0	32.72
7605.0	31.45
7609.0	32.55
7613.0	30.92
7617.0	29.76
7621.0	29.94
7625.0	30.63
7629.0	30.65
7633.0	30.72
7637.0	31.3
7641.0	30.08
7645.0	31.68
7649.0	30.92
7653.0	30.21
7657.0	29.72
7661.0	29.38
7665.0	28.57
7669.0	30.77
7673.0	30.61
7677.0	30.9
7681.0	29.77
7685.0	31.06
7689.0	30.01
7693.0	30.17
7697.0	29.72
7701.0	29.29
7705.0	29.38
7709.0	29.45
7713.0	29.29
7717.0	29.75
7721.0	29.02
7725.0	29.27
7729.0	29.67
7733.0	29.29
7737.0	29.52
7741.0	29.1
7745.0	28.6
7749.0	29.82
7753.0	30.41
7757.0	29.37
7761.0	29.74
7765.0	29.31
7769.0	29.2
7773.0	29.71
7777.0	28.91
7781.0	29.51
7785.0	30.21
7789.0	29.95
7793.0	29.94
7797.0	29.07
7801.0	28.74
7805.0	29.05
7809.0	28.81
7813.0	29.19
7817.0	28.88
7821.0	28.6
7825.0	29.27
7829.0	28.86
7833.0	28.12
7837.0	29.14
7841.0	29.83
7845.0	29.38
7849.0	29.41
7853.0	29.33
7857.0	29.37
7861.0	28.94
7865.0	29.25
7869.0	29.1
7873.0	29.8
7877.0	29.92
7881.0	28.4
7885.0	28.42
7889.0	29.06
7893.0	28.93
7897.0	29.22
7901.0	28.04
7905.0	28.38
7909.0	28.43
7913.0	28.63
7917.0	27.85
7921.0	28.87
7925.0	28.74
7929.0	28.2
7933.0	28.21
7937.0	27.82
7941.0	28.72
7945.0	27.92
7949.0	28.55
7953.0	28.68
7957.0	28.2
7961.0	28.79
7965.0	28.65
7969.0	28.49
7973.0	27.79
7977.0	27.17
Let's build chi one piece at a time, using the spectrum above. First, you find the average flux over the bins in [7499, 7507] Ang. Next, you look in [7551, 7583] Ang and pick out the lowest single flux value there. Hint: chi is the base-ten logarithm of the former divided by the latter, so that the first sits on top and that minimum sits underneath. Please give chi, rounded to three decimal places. 0.012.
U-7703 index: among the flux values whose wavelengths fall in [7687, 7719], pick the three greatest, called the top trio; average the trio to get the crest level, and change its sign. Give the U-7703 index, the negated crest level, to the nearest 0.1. -30.0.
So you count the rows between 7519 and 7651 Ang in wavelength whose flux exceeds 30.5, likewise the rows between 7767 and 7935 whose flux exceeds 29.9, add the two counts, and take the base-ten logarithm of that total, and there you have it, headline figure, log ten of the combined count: 1.5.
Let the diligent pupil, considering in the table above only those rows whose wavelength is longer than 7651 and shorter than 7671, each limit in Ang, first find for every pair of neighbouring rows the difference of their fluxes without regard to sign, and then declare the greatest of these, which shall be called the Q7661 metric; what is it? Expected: 2.2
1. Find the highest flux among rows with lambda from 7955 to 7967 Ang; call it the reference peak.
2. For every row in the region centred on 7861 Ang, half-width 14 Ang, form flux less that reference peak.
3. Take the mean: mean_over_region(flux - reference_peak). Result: 0.5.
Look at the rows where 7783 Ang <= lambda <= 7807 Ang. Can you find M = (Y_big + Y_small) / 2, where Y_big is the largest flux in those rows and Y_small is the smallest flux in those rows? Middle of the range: 29.5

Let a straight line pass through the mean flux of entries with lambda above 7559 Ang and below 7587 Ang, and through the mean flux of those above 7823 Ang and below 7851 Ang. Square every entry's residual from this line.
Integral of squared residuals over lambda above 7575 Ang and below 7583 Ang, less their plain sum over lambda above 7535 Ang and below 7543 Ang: 4.0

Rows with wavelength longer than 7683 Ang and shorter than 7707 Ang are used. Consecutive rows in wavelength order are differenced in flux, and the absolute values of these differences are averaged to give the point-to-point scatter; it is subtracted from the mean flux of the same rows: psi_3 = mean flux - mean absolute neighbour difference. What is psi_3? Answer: 29.5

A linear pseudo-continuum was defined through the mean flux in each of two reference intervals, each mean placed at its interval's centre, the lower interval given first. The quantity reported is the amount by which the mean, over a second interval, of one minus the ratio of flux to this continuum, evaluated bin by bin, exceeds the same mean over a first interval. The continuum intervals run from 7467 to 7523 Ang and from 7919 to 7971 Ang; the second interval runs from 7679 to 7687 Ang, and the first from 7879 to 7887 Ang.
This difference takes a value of -0.02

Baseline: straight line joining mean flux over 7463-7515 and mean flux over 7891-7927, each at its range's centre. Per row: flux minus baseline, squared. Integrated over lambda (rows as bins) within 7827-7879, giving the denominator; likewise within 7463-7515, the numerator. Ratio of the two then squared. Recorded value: 0.4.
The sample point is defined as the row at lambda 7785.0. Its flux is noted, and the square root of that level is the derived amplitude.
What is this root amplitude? 5.50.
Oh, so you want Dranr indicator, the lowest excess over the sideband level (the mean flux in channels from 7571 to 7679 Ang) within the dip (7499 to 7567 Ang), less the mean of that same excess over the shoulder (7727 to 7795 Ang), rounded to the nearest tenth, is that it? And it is 1.0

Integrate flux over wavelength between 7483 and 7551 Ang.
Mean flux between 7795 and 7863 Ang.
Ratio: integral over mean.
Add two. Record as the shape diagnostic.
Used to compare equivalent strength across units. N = 75.3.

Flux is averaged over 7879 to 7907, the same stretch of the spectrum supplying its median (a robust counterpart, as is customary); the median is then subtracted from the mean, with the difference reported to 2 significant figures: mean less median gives 0.22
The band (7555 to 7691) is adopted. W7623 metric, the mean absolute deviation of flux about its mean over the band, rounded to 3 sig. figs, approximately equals 0.661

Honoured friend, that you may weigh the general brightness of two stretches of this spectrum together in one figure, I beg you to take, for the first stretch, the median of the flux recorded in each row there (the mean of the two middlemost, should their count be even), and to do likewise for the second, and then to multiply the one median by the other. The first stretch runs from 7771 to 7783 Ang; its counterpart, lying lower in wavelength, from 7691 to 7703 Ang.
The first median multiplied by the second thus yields 877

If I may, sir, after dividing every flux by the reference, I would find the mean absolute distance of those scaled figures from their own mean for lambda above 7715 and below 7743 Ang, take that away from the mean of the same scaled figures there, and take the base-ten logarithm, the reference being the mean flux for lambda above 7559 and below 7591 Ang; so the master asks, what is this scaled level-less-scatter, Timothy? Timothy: -0.024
